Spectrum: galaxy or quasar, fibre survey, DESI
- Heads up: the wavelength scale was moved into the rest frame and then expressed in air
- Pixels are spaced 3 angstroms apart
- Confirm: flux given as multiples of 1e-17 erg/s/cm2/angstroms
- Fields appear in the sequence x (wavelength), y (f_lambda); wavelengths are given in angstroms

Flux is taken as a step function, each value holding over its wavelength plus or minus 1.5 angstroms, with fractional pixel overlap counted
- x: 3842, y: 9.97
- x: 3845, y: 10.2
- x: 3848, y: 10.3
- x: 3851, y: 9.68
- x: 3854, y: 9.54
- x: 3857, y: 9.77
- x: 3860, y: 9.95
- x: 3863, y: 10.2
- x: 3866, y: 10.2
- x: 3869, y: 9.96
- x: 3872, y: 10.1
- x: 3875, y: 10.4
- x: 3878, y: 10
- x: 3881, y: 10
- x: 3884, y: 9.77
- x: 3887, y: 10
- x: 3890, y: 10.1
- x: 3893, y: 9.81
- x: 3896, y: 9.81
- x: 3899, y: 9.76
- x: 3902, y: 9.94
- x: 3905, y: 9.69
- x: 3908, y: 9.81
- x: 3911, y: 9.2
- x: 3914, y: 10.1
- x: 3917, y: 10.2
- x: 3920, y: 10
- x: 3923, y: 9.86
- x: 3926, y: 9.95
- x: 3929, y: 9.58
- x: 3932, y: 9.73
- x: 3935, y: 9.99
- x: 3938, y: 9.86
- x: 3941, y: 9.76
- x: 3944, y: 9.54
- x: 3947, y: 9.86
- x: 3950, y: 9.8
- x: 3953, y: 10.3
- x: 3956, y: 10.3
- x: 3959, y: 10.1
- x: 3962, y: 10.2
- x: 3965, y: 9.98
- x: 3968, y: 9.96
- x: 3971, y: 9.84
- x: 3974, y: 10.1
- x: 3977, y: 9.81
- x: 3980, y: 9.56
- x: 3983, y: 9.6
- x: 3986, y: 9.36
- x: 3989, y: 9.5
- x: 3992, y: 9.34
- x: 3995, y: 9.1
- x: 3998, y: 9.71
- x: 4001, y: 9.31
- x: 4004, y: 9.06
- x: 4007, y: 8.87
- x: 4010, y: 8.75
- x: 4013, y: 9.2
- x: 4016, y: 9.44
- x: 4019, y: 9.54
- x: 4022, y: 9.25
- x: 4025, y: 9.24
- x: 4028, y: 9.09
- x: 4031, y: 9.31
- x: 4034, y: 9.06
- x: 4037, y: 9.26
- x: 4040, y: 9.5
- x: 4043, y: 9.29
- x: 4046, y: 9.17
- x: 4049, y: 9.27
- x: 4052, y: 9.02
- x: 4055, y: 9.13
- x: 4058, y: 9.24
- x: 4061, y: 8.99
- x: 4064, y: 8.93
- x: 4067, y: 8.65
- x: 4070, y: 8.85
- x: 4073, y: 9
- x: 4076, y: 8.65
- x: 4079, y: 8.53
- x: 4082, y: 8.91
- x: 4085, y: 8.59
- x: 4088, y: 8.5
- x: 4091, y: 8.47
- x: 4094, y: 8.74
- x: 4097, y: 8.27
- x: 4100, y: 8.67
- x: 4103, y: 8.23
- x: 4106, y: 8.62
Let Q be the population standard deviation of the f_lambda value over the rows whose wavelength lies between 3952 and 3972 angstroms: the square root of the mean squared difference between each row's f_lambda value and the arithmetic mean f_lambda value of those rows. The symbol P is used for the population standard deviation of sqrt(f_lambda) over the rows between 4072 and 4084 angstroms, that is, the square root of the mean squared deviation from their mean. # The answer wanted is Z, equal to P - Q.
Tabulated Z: -0.13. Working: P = 0.032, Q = 0.165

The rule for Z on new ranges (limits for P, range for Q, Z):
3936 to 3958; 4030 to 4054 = -0.10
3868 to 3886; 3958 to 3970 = -0.07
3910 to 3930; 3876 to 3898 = -0.07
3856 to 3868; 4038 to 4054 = -0.13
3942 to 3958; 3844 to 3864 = -0.23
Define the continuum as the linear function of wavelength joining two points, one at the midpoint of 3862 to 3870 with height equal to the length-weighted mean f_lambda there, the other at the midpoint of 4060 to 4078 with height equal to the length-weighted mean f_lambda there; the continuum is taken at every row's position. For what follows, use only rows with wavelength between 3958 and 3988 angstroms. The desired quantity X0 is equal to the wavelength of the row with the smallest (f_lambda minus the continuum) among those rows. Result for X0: 3986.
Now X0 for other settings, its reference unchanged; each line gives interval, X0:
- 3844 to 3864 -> 3854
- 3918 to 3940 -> 3929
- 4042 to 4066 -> 4064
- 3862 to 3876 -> 3869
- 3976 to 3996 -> 3995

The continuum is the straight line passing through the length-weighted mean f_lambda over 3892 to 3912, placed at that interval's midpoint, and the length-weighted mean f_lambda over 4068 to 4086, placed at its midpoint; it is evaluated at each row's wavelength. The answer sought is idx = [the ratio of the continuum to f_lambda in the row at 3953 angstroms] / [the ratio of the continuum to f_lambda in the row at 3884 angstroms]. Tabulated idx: 0.91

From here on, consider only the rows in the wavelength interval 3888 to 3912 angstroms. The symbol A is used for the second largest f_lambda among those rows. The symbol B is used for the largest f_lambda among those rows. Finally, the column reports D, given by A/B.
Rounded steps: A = 9.94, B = 10.1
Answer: 0.984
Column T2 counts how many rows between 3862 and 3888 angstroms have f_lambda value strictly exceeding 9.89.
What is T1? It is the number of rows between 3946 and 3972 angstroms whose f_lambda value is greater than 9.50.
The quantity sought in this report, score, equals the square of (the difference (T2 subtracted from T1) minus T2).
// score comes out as 49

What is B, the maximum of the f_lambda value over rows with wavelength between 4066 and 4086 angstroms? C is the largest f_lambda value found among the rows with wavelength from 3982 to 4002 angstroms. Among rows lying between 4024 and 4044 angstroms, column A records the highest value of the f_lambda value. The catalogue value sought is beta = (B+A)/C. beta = 1.91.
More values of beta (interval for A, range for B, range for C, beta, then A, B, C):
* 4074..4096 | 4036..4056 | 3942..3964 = 1.79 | 8.91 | 9.5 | 10.3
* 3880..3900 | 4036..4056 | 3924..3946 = 1.96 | 10.1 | 9.5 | 9.99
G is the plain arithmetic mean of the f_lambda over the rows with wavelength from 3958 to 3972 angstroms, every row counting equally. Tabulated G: 10.0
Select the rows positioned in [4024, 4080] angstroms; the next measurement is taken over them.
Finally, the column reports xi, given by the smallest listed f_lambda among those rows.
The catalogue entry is 8.53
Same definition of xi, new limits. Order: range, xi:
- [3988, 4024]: 8.75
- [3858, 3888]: 9.77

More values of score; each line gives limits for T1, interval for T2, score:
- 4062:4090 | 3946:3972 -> 144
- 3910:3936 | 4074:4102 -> 64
